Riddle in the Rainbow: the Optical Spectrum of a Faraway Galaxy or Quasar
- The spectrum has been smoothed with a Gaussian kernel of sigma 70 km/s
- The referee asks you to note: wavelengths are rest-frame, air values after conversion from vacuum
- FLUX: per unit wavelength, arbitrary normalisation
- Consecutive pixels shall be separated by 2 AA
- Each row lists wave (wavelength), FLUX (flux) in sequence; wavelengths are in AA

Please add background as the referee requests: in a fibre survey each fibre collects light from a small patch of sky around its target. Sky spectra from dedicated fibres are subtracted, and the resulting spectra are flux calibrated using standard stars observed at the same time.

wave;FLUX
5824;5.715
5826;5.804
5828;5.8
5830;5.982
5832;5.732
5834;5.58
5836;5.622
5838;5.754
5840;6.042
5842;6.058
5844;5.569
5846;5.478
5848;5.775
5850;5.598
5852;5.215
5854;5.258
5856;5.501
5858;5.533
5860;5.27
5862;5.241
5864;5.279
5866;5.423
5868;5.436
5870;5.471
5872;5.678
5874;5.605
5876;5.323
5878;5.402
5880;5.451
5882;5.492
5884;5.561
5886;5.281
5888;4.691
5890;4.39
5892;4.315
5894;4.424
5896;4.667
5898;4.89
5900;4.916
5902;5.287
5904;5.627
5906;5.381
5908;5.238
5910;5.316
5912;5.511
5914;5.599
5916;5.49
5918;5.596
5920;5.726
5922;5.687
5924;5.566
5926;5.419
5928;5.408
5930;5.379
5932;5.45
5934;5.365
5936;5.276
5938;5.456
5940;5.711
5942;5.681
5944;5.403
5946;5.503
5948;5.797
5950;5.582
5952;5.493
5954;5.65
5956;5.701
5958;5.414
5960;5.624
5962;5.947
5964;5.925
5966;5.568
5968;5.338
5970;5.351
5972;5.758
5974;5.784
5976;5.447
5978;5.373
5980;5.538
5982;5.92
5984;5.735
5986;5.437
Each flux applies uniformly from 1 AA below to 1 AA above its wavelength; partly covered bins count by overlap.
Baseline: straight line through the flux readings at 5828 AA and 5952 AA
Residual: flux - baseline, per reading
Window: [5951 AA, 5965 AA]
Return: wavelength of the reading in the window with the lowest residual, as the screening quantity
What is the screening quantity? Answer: 5958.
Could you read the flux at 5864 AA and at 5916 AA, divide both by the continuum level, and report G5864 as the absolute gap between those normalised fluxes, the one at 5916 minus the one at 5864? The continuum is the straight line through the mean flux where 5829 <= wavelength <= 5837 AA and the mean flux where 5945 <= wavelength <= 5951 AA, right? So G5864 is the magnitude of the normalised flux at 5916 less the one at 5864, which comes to 0.045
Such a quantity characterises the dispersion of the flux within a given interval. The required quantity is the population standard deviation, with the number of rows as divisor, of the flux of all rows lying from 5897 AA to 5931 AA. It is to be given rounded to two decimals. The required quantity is 0.23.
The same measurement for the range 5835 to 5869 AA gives 0.25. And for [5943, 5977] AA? 0.19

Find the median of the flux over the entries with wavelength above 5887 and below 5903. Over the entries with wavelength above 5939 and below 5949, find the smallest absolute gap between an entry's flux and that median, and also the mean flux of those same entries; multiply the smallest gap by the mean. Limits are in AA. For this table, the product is 4.1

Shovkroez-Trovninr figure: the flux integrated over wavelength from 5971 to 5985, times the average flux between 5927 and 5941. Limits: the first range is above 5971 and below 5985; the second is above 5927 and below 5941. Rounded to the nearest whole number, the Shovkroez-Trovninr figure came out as 430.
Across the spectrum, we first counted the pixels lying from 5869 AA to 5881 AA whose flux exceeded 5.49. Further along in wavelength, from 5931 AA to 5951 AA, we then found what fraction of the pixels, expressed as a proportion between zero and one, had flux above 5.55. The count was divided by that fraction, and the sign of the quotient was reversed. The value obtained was -5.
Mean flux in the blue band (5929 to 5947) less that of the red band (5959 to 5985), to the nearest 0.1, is -0.2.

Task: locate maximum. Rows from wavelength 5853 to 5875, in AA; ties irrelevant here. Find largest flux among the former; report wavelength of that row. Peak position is 5872 AA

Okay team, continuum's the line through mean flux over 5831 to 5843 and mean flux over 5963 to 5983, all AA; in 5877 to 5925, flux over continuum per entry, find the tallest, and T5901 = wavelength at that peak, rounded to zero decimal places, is 5920 AA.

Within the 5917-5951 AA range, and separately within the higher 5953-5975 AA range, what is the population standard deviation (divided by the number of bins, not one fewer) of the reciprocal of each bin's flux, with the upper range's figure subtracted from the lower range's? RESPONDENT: -0.0016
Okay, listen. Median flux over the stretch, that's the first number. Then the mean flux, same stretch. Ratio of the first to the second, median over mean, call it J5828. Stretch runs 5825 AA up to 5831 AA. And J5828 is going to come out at 0.99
